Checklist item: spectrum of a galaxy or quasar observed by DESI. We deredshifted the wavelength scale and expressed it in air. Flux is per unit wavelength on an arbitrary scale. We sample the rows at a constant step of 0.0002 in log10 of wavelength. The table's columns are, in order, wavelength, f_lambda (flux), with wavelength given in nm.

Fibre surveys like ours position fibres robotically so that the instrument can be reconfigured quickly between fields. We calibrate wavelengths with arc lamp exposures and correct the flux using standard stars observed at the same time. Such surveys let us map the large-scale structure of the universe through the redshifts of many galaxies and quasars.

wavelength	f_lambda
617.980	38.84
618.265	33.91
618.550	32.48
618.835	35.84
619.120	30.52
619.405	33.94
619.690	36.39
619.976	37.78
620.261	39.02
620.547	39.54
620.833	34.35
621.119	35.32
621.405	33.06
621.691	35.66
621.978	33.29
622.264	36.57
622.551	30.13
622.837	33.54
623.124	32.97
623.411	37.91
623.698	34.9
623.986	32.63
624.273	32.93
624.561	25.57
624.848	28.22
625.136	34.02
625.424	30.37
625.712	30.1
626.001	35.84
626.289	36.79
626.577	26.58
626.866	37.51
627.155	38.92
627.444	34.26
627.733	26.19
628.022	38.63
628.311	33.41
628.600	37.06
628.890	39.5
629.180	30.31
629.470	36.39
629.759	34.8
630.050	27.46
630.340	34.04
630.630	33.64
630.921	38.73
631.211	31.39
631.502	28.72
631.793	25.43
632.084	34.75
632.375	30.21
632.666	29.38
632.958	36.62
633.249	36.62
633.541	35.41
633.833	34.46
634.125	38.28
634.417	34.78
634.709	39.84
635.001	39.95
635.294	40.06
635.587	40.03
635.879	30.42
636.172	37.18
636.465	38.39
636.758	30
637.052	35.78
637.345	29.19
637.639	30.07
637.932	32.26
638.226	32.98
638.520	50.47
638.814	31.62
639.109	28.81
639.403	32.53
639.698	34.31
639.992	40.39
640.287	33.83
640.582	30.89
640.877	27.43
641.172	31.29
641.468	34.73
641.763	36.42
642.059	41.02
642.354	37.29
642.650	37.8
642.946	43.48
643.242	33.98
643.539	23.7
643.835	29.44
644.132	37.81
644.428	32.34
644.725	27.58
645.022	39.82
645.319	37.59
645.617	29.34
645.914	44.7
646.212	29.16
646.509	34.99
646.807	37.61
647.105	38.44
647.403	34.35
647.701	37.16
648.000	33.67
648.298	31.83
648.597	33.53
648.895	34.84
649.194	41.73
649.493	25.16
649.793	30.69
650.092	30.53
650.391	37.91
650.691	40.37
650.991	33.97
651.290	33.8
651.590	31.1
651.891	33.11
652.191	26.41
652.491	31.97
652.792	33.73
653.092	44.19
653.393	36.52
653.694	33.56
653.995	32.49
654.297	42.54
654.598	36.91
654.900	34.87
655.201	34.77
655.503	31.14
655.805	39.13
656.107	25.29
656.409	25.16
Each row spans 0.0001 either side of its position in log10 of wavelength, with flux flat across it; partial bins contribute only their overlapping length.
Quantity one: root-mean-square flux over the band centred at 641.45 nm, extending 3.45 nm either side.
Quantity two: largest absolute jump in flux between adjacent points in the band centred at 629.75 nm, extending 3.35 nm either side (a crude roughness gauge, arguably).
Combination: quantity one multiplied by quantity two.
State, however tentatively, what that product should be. 433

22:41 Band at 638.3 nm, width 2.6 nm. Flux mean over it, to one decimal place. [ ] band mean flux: 33.7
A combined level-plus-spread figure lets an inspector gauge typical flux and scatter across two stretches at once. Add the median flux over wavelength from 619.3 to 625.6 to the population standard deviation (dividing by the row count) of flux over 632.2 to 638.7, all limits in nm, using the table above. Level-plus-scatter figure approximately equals 38.9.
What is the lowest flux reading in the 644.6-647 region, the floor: 27.58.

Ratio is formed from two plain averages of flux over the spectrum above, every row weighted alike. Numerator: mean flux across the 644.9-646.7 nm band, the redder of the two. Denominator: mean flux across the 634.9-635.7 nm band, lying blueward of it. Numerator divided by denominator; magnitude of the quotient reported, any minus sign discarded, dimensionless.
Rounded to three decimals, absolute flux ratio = 0.898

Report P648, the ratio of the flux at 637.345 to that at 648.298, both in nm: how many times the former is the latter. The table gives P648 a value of 0.917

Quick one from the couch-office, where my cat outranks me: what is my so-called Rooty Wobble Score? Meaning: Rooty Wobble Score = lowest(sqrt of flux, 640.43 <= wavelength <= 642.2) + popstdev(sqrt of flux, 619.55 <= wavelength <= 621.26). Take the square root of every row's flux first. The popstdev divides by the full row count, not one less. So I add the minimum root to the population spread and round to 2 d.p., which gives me 5.39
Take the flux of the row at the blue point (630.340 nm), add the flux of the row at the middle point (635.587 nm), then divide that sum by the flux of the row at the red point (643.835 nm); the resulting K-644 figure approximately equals 2.52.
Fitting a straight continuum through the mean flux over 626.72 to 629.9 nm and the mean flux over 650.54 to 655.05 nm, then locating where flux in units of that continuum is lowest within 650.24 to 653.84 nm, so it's 652.191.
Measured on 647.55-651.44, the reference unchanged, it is 649.493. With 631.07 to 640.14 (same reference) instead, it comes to 631.793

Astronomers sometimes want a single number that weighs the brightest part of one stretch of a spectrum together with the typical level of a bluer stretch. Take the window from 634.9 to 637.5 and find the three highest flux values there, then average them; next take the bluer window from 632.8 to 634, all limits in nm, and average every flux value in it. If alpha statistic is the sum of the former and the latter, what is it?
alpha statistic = 75.8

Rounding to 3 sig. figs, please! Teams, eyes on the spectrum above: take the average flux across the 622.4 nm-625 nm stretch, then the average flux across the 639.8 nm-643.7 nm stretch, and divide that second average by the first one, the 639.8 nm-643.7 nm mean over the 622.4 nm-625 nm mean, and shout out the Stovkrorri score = 1.08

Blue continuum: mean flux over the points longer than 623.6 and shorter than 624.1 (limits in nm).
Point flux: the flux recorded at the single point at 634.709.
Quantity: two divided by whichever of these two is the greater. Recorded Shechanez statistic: 0.050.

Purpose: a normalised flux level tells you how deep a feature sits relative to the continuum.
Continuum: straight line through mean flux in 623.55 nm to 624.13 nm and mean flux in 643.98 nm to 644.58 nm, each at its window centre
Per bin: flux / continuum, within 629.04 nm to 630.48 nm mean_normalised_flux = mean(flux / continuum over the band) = 0.95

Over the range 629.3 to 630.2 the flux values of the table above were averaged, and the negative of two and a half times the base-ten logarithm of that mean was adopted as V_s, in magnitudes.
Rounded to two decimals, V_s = -3.79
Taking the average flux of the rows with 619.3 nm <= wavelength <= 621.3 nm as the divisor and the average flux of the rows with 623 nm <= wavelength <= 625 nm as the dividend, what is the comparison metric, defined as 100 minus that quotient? 99.1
